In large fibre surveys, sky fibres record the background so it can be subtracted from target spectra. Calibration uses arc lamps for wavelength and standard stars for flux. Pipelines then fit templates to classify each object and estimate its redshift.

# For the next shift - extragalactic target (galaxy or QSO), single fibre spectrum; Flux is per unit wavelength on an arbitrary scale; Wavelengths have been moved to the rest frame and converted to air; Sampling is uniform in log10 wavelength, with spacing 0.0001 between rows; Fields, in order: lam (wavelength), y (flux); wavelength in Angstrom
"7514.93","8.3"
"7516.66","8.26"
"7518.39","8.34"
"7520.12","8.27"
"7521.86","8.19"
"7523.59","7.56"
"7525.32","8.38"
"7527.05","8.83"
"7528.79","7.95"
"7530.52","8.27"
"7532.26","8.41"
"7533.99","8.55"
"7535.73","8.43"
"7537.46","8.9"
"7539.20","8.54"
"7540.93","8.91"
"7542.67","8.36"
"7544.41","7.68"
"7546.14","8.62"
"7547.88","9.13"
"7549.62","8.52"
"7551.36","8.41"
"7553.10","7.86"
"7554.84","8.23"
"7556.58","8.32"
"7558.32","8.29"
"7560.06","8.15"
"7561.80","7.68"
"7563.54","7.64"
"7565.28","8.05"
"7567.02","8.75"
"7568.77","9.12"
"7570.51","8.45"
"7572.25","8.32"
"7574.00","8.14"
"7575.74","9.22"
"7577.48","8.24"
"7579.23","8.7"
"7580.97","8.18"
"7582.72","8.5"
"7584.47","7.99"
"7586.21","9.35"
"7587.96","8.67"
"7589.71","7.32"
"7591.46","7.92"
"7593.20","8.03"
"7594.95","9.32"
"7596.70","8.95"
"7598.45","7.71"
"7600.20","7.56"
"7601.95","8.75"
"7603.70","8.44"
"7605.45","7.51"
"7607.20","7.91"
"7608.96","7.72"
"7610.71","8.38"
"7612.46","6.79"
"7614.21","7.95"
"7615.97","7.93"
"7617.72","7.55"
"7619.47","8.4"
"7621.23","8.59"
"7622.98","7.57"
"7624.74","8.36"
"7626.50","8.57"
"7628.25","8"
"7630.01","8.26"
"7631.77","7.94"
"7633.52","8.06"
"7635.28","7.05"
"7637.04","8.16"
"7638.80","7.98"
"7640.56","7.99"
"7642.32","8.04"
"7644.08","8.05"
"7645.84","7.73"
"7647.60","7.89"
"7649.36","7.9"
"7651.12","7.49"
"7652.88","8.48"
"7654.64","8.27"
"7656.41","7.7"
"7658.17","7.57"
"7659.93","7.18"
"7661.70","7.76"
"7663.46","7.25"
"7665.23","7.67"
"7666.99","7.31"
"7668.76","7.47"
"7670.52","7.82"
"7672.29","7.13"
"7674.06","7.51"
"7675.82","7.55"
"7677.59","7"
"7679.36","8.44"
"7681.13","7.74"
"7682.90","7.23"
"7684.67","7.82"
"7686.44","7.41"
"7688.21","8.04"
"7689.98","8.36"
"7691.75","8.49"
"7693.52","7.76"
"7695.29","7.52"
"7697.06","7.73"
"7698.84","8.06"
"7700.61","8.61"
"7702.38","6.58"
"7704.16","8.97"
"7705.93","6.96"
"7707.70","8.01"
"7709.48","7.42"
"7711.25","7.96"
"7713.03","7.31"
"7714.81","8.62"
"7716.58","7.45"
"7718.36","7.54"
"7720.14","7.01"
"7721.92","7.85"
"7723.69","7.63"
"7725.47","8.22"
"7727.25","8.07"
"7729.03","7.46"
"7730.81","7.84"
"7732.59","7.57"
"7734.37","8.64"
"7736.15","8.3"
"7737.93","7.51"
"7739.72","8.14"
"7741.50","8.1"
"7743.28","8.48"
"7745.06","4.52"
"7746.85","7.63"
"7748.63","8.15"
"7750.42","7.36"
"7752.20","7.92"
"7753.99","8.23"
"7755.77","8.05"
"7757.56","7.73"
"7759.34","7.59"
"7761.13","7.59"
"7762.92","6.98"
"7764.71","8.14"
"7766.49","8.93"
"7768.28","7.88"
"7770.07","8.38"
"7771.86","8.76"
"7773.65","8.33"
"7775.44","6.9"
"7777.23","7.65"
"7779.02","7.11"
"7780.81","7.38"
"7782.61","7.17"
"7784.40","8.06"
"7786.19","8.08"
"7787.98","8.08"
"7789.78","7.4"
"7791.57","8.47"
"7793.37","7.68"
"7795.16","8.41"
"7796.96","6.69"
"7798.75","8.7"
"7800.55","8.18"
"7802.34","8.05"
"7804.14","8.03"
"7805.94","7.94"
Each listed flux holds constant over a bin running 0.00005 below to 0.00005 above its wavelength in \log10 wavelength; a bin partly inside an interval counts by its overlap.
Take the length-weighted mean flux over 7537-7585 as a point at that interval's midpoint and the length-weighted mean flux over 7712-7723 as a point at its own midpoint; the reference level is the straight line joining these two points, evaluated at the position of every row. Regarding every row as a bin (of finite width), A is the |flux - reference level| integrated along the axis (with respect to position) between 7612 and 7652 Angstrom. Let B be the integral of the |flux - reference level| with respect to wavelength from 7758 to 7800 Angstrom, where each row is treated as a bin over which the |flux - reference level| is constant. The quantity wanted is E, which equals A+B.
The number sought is 39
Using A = 12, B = 28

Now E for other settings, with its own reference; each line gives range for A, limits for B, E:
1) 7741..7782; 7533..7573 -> 40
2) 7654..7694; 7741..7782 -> 43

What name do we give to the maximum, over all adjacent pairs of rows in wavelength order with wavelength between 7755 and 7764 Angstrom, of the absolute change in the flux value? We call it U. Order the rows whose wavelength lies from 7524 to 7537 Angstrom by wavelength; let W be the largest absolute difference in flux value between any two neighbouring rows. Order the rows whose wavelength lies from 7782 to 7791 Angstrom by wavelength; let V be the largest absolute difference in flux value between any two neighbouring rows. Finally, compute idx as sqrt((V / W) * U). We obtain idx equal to 0.79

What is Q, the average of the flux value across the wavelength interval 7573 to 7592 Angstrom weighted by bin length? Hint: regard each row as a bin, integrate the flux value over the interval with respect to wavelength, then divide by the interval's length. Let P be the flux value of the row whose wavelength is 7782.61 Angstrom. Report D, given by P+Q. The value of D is 15.6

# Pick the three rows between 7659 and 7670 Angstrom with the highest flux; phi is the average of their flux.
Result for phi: 7.63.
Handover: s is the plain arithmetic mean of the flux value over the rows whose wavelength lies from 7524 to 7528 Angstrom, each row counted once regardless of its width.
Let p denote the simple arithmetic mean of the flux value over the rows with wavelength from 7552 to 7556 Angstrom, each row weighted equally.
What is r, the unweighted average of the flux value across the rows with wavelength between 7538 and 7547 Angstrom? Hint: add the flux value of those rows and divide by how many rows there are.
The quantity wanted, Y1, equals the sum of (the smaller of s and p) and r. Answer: 16.5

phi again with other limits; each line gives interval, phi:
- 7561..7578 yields 9.03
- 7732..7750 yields 8.47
